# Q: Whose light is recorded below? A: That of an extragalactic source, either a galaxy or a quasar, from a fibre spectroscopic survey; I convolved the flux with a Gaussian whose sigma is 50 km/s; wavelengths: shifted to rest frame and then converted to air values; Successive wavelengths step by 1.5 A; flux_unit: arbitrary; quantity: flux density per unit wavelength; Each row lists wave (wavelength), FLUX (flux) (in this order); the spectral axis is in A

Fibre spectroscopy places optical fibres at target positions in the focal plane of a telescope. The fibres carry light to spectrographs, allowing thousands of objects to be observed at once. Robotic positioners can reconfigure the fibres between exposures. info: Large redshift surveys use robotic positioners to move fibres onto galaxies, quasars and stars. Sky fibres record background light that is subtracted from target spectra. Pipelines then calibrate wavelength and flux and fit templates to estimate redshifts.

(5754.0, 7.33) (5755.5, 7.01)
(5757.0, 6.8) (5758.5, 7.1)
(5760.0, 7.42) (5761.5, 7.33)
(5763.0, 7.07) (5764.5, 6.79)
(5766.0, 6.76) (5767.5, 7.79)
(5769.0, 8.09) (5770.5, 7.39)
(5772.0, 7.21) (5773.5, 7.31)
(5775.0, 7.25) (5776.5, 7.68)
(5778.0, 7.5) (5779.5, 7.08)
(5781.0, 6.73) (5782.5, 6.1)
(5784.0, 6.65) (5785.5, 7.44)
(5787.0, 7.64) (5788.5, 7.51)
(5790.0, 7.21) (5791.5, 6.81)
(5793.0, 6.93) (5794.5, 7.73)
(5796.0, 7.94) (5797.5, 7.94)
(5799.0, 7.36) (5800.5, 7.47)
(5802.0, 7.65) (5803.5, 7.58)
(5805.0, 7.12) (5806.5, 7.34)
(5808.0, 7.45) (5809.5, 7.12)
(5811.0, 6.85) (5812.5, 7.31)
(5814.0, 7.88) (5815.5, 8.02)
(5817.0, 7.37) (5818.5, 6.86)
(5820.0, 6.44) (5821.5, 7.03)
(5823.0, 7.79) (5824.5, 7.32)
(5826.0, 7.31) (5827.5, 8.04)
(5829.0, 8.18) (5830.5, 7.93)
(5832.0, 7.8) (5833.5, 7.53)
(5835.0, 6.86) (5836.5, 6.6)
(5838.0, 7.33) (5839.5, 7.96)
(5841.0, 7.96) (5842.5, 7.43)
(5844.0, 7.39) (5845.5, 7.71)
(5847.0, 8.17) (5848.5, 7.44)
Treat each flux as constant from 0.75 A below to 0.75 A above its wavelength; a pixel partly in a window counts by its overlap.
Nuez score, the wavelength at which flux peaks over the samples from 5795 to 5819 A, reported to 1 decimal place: 5815.5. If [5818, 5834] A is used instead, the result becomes 5829.0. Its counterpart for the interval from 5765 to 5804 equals 5769.0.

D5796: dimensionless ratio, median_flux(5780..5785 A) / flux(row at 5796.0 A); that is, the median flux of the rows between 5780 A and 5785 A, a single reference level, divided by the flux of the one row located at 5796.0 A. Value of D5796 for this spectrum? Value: 0.84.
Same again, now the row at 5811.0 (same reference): 0.97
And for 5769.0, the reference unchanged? 0.82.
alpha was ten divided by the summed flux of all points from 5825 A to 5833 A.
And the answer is 0.25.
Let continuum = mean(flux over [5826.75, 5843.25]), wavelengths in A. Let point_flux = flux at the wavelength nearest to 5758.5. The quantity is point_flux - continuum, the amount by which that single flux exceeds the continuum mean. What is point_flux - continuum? -0.5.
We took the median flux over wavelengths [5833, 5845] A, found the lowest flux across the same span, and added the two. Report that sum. 14.0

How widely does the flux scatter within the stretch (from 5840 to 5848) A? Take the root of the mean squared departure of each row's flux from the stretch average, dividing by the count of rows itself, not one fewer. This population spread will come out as 0.30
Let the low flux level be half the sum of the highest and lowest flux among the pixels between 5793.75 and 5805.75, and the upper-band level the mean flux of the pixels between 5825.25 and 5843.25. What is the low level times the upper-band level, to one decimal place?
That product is 57.1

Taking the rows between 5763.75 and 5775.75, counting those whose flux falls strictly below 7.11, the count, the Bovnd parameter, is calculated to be 2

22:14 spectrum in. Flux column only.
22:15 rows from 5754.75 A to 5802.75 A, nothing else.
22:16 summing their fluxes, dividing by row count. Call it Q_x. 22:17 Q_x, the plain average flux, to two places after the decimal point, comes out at 7.27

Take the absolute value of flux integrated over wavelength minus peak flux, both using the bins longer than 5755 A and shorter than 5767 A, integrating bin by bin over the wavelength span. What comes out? 77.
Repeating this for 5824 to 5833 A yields 62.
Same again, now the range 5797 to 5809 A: 82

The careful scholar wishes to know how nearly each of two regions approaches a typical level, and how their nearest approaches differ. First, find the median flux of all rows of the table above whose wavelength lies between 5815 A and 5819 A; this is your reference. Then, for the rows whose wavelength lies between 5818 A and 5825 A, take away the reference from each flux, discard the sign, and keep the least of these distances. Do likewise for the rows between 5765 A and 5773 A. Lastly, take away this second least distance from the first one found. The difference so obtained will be 0.030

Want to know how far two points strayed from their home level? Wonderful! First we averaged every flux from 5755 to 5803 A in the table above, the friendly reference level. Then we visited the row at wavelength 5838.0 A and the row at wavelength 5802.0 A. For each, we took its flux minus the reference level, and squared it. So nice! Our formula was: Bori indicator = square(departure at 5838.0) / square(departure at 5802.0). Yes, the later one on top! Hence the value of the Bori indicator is 0.0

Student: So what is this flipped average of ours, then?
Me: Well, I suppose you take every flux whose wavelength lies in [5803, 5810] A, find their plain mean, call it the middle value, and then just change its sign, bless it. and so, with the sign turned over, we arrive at -7.32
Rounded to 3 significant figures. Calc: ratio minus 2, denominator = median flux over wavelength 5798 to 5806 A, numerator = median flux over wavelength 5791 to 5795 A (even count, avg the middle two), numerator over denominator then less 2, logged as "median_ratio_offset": -1.07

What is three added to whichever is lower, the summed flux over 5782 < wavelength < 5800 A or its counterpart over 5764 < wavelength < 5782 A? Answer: 90.3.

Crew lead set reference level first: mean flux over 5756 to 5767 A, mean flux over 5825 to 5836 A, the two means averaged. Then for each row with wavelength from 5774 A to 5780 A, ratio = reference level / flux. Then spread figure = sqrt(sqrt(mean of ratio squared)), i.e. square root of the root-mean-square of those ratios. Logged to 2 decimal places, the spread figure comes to 1.00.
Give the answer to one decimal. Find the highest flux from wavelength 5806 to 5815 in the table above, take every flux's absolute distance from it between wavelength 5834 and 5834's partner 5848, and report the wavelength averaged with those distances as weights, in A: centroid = 5839.0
